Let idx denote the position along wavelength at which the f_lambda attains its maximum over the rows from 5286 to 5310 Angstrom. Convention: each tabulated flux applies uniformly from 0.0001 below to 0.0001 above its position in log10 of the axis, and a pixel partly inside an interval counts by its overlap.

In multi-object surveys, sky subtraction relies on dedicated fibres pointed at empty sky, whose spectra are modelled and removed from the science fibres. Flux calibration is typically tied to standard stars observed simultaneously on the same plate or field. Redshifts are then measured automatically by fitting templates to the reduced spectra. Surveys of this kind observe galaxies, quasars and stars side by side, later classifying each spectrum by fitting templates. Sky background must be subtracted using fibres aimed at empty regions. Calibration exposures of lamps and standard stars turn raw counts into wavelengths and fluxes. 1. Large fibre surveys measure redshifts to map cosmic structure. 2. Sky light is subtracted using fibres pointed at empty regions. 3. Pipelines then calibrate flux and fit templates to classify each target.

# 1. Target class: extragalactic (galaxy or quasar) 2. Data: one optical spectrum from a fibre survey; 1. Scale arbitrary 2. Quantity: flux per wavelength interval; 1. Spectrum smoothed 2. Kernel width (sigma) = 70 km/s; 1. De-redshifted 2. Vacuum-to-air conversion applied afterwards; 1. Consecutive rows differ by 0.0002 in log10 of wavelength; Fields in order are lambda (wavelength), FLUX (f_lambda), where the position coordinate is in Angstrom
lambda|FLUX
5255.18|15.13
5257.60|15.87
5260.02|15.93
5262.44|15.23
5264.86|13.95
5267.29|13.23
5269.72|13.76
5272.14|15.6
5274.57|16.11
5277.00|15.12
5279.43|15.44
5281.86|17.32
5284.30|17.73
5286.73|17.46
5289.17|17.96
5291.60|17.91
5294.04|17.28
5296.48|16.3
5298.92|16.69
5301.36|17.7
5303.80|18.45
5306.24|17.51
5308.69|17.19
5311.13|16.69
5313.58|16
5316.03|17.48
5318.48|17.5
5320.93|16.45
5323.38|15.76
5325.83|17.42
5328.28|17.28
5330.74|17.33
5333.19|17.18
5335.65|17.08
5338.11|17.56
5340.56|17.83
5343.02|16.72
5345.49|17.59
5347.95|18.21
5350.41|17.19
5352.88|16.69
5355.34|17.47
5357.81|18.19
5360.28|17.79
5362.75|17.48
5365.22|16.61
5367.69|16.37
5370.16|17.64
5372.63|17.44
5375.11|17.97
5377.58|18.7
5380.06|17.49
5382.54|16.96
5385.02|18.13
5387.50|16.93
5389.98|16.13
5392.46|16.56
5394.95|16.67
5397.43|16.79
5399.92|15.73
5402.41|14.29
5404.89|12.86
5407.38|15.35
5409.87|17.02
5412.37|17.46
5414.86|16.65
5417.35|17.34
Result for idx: 5303.80 Angstrom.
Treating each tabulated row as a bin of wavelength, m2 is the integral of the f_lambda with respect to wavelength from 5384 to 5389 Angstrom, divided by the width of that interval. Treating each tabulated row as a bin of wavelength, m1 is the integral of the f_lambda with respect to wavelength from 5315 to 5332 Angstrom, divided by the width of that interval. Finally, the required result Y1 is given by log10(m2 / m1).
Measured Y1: 0.01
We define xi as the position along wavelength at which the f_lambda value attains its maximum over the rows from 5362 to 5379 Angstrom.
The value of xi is 5377.58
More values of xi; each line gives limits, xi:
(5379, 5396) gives 5385.02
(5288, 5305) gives 5303.80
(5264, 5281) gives 5274.57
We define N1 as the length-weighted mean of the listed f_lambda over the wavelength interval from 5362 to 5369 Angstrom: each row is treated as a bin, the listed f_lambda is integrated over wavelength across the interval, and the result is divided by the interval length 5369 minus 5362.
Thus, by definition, 16.8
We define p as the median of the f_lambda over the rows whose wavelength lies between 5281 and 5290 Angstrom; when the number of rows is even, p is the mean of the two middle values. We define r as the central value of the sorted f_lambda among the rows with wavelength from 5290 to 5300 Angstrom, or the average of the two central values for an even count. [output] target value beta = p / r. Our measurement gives 1.04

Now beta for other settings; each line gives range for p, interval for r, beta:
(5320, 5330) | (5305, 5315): 1.00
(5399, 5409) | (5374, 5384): 0.84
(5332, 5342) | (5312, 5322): 1.02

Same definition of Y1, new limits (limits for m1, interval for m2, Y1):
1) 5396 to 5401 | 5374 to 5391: 0.03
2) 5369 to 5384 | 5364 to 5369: -0.03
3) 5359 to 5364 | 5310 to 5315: -0.03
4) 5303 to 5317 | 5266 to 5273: -0.08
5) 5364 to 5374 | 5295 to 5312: 0.01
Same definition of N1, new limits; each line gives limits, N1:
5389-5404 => 16.0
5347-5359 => 17.5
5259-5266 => 15.0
